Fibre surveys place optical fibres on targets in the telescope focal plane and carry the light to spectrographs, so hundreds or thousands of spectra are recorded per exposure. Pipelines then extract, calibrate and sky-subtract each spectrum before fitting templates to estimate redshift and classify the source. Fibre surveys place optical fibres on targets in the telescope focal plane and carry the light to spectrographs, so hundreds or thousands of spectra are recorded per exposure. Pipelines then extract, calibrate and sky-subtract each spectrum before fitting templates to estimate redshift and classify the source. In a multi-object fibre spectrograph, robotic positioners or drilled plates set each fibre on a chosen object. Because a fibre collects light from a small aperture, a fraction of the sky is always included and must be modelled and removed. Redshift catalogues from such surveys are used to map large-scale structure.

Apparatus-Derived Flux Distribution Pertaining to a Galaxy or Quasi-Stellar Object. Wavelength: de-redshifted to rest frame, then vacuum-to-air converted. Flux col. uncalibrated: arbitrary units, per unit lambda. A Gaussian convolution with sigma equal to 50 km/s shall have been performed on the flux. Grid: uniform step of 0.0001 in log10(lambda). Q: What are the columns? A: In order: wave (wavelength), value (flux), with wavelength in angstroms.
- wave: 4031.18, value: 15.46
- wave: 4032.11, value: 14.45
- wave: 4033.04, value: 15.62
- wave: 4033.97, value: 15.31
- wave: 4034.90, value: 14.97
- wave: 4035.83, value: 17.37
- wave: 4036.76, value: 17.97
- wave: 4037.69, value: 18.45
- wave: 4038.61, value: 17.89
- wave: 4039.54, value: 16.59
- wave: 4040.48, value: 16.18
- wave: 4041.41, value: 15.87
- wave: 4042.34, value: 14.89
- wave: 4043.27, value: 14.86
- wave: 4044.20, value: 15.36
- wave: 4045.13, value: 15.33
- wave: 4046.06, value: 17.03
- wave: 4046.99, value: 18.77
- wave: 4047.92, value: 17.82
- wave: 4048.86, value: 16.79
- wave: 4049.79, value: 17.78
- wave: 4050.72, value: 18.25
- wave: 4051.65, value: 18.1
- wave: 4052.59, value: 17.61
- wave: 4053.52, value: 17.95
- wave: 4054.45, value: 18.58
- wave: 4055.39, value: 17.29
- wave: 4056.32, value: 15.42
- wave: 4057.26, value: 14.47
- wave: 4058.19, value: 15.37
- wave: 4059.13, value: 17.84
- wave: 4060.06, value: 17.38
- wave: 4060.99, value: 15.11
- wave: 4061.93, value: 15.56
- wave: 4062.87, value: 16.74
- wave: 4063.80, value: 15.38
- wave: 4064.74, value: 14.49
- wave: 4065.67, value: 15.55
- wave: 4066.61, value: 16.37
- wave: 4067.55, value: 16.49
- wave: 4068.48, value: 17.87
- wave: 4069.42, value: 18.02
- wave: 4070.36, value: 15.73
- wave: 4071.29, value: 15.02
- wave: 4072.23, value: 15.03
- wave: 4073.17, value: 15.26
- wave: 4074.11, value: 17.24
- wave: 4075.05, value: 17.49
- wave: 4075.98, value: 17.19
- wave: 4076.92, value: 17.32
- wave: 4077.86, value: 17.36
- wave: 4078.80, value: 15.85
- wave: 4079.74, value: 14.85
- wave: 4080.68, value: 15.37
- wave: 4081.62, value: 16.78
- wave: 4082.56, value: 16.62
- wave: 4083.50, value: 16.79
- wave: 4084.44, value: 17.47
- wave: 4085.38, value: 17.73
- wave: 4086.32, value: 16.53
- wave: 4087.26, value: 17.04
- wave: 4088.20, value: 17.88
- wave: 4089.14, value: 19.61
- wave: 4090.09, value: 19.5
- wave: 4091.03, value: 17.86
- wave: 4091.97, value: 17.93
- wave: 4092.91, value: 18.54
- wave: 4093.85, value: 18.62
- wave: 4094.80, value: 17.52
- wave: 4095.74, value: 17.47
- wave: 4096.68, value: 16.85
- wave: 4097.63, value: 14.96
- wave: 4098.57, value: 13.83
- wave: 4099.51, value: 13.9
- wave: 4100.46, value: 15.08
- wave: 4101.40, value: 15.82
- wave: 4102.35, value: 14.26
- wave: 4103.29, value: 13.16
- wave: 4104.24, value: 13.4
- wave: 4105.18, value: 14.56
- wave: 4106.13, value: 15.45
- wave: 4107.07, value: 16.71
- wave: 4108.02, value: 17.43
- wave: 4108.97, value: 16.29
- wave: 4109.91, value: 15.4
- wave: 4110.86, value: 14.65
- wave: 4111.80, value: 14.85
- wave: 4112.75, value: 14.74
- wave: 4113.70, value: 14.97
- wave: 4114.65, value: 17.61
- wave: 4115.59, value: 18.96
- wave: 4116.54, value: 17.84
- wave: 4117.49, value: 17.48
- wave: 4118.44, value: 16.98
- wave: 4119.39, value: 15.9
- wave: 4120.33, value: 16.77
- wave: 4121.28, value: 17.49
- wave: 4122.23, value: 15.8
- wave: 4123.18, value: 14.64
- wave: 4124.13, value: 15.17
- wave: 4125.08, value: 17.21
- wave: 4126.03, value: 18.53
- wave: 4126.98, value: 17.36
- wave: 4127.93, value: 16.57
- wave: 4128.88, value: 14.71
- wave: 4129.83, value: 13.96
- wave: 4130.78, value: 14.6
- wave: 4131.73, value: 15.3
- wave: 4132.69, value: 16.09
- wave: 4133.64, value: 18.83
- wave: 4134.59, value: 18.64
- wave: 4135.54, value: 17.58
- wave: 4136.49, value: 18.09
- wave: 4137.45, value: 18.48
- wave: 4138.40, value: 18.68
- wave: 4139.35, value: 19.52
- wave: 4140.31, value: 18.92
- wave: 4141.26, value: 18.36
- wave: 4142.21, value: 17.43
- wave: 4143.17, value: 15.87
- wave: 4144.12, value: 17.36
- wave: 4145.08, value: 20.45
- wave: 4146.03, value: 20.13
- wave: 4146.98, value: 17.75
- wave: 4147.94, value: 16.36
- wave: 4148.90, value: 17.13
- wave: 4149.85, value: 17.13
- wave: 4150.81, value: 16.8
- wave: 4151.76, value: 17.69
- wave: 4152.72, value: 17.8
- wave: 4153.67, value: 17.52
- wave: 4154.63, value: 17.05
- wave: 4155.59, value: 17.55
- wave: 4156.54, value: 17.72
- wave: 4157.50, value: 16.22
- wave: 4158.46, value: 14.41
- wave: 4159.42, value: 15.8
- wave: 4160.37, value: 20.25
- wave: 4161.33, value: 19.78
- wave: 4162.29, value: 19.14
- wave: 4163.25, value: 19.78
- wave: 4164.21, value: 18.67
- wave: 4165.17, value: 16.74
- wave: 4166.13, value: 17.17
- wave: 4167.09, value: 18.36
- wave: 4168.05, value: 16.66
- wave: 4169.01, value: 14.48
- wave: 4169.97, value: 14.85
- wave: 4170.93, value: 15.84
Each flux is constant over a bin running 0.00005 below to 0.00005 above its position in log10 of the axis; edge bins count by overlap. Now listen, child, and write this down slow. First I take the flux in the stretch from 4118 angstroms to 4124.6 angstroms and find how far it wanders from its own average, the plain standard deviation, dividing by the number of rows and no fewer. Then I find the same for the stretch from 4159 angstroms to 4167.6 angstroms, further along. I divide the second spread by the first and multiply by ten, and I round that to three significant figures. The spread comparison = 15.3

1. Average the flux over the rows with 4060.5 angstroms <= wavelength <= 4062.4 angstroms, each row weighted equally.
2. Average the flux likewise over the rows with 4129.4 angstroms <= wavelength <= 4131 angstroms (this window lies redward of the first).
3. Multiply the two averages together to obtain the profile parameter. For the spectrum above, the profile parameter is 219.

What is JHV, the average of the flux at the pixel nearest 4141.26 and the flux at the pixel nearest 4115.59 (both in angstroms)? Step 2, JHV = 18.66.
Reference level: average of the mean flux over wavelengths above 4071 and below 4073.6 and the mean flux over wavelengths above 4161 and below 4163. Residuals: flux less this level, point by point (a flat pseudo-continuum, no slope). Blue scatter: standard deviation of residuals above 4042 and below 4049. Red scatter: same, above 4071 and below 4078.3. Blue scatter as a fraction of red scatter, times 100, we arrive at 127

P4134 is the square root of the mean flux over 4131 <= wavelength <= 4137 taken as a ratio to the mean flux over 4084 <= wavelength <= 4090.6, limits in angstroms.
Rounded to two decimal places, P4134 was 0.98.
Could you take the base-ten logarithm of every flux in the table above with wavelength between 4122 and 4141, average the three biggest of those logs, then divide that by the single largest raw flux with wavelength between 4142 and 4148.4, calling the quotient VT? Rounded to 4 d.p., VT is 0.0626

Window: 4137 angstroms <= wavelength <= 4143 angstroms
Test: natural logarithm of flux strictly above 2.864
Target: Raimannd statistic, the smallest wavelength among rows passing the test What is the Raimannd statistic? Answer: 4137.45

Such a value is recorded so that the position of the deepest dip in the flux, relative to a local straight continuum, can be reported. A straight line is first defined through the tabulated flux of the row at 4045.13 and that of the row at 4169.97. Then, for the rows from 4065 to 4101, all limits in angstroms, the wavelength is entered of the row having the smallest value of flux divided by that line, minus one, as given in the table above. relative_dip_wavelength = 4098.57 angstroms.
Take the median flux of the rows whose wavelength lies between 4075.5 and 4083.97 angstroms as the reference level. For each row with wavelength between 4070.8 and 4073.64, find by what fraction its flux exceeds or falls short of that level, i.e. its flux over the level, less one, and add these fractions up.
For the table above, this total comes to -0.30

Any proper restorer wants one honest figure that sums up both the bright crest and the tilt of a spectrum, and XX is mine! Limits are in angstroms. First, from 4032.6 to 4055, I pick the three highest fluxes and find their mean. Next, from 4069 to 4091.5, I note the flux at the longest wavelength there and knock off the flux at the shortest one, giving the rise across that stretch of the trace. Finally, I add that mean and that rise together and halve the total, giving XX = 9.2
